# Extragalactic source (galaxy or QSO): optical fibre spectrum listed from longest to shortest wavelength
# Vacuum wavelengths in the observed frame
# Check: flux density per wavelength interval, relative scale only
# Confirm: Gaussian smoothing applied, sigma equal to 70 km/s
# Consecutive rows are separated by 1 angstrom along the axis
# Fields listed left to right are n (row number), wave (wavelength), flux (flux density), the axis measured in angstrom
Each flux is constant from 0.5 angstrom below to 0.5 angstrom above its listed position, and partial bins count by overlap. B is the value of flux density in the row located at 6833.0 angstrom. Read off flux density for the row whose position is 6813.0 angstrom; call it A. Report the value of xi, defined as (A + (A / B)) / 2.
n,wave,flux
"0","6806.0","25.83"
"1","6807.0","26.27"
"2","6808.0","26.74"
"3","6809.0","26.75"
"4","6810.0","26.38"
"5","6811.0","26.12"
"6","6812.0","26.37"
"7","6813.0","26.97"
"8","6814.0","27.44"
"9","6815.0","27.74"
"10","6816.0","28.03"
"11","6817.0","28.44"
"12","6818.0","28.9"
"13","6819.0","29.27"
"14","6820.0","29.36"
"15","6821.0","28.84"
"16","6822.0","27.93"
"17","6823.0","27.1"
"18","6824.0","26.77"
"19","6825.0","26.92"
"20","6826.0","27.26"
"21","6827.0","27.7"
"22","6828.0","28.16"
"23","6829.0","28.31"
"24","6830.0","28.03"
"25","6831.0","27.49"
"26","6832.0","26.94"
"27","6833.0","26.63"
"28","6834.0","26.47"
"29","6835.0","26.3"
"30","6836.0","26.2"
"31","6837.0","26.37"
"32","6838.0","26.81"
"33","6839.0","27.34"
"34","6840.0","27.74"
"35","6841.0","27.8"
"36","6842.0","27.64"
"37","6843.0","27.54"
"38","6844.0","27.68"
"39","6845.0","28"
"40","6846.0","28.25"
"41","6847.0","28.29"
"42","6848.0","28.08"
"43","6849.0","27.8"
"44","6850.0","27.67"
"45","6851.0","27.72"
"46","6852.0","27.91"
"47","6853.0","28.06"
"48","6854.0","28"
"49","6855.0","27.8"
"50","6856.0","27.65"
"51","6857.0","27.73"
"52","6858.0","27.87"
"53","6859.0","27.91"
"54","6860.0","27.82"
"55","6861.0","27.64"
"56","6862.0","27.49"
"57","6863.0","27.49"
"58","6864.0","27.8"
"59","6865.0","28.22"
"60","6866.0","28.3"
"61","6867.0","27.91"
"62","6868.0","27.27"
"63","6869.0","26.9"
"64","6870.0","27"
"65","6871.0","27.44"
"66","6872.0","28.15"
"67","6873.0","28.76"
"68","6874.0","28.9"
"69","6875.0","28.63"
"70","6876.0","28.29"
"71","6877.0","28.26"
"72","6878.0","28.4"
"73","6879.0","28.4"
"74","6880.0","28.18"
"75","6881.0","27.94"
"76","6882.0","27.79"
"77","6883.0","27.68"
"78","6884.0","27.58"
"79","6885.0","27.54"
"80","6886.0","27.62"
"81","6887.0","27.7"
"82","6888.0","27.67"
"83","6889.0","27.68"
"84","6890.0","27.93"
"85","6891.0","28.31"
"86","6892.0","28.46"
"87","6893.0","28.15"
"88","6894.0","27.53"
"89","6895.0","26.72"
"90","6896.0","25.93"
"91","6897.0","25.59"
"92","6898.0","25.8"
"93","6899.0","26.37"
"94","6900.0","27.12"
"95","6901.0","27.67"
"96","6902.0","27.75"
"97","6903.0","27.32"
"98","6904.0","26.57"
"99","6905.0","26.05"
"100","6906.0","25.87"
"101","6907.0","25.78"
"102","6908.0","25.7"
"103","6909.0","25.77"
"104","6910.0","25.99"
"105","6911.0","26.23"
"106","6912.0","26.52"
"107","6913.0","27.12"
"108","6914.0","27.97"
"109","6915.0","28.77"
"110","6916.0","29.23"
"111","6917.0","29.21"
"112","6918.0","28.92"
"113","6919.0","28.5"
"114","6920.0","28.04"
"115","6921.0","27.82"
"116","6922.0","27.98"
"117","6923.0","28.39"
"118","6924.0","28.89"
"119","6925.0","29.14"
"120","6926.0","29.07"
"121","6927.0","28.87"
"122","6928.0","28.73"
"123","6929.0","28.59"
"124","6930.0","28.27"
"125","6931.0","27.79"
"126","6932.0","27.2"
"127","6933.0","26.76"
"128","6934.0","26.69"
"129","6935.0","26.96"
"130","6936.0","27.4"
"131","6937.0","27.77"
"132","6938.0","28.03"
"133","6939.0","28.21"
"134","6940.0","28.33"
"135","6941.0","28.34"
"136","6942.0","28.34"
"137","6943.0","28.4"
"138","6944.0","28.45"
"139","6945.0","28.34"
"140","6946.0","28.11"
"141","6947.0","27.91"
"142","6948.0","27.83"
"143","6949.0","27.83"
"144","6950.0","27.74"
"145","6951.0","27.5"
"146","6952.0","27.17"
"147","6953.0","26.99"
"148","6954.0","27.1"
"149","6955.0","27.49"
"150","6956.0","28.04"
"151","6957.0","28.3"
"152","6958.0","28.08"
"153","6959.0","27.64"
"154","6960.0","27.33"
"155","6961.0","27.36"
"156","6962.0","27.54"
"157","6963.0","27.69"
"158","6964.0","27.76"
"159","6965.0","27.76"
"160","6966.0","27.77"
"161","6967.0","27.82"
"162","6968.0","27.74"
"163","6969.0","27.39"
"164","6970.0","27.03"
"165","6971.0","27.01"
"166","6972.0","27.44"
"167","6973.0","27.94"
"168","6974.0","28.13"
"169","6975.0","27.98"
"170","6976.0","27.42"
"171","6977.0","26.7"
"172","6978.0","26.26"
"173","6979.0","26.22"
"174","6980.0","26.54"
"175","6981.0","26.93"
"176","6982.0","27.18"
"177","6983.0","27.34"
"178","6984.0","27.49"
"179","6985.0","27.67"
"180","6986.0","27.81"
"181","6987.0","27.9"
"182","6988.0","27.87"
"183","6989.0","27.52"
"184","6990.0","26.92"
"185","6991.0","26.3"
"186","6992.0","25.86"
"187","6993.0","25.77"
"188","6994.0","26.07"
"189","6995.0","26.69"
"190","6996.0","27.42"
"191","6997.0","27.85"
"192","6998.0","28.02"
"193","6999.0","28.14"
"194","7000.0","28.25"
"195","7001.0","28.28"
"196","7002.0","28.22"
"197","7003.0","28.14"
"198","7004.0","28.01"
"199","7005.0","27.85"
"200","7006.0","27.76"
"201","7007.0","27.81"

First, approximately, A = 26.97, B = 26.63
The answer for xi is 14.0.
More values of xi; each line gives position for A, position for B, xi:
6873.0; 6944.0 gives 14.9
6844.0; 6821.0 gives 14.3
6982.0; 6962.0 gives 14.1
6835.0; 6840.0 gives 13.6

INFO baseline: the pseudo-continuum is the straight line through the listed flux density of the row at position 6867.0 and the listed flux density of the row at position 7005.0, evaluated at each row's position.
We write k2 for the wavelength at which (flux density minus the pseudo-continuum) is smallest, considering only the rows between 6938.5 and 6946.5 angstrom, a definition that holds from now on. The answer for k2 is 6946.0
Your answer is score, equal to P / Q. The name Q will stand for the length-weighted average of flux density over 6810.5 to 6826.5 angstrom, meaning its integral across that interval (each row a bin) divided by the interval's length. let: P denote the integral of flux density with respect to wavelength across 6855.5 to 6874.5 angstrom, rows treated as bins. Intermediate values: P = 528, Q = 27.7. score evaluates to 19.1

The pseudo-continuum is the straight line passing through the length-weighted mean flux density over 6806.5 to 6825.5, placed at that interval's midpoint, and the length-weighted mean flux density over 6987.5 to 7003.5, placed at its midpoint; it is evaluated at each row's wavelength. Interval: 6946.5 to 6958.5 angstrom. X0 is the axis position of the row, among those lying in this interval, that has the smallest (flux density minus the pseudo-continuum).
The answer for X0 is 6953.0 angstrom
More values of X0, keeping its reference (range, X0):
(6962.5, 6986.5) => 6979.0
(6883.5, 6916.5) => 6897.0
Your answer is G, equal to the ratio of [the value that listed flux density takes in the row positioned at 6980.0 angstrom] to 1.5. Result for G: 17.7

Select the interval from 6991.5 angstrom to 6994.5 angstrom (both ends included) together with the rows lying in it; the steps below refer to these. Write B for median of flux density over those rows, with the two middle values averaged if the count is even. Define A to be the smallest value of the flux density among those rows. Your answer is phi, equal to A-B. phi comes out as -0.1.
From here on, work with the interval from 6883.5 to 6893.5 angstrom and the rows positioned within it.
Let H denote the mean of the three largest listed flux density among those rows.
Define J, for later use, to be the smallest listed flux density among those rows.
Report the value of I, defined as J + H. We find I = 55.8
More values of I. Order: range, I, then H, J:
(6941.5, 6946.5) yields 56.5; 28.4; 28.11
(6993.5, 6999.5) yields 54.1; 28.0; 26.07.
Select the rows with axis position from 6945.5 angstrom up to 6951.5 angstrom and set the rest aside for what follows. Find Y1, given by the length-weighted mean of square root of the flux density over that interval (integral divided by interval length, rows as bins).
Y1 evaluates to 5.274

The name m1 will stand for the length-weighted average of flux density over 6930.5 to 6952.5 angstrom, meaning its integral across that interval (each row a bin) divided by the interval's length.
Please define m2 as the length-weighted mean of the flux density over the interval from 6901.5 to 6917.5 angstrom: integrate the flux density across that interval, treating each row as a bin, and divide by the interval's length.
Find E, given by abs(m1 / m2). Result 1.03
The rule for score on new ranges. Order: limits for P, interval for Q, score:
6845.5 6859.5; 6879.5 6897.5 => 14.2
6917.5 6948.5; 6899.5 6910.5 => 32.9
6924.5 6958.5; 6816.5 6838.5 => 34.5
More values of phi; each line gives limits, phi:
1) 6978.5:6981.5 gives -0.3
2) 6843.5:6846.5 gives -0.3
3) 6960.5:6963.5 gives -0.2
